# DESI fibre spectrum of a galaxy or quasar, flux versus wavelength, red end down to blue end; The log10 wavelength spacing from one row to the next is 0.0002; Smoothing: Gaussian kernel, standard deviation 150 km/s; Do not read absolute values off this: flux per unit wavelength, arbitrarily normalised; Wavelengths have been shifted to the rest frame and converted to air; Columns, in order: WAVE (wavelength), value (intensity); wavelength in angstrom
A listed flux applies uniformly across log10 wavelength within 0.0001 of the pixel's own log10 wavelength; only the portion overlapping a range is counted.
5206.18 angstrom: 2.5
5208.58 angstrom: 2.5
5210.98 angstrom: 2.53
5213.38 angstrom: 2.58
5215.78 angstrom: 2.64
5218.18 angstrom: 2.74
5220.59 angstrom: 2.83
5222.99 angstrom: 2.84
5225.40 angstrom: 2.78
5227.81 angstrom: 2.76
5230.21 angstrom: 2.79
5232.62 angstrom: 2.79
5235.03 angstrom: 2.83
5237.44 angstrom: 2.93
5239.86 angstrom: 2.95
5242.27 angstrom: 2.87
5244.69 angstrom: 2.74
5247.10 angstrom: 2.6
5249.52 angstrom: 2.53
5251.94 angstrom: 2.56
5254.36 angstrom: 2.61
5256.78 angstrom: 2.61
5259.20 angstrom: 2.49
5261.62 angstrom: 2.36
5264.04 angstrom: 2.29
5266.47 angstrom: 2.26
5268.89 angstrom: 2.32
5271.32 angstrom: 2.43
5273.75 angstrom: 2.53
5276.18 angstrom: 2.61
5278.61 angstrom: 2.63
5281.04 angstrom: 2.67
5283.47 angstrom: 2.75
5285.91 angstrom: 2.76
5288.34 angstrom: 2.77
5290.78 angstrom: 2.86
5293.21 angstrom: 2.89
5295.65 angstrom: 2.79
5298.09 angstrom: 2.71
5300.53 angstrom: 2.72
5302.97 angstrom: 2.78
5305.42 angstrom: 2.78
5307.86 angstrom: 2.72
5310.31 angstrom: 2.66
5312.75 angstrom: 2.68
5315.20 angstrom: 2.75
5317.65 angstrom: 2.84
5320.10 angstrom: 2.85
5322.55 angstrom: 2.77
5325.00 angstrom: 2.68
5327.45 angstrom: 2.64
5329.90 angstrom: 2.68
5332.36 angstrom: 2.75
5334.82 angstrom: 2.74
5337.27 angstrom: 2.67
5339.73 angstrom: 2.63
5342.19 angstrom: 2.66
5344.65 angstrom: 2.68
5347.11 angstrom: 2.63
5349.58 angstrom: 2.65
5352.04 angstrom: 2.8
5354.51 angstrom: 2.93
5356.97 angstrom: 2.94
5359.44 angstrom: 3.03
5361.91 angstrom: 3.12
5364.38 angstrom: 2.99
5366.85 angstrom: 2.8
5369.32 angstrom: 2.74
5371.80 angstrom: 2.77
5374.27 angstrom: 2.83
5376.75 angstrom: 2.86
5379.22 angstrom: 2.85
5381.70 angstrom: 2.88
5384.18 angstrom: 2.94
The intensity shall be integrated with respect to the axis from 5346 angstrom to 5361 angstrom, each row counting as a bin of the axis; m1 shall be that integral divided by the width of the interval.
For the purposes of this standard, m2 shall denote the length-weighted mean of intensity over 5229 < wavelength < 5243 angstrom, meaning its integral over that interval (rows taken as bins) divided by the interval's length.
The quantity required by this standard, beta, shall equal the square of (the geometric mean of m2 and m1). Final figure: 8.12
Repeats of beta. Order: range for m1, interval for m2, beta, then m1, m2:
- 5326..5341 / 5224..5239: 7.56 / 2.69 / 2.82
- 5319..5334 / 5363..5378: 7.73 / 2.73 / 2.83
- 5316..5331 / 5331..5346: 7.38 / 2.75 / 2.69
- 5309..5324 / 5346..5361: 7.82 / 2.76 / 2.84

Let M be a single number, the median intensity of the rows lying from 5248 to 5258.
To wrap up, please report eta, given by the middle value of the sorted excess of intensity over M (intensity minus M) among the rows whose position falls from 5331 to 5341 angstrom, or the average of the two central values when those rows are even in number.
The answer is 0.12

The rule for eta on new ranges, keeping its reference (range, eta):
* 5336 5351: 0.07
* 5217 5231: 0.20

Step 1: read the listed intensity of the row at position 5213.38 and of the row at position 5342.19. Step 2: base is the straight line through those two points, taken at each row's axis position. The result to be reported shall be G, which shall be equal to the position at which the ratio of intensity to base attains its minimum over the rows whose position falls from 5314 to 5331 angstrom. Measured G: 5327.45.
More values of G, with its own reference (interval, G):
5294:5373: 5347.11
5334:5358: 5347.11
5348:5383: 5349.58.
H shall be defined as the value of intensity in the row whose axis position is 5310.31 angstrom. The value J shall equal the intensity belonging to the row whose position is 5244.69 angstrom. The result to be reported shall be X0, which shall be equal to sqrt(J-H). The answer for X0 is 0.28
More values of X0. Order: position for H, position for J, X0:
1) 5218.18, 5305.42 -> 0.20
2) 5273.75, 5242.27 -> 0.58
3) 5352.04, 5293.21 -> 0.30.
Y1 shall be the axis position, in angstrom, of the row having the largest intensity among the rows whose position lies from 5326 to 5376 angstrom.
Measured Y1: 5361.91 angstrom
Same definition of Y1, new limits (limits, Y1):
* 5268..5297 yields 5293.21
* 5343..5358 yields 5356.97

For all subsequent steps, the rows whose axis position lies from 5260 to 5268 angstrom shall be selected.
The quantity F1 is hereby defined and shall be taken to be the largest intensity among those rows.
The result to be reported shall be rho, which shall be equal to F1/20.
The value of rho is 0.118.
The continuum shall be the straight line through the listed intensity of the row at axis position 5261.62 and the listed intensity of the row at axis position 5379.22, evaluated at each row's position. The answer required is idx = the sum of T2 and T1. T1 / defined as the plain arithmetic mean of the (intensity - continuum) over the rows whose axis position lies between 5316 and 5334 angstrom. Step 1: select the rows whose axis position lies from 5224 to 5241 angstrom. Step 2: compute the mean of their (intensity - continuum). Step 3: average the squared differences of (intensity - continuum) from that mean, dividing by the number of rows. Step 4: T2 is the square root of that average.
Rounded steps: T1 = 0.12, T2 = 0.053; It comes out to 0.17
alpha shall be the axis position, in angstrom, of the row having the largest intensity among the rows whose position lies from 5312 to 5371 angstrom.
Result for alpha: 5361.91 angstrom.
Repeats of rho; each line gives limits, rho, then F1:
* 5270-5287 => 0.138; 2.76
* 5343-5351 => 0.134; 2.68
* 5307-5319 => 0.142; 2.84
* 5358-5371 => 0.156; 3.12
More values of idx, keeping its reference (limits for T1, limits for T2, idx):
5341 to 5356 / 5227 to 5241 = 0.06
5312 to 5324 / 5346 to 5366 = 0.33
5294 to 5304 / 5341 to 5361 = 0.36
